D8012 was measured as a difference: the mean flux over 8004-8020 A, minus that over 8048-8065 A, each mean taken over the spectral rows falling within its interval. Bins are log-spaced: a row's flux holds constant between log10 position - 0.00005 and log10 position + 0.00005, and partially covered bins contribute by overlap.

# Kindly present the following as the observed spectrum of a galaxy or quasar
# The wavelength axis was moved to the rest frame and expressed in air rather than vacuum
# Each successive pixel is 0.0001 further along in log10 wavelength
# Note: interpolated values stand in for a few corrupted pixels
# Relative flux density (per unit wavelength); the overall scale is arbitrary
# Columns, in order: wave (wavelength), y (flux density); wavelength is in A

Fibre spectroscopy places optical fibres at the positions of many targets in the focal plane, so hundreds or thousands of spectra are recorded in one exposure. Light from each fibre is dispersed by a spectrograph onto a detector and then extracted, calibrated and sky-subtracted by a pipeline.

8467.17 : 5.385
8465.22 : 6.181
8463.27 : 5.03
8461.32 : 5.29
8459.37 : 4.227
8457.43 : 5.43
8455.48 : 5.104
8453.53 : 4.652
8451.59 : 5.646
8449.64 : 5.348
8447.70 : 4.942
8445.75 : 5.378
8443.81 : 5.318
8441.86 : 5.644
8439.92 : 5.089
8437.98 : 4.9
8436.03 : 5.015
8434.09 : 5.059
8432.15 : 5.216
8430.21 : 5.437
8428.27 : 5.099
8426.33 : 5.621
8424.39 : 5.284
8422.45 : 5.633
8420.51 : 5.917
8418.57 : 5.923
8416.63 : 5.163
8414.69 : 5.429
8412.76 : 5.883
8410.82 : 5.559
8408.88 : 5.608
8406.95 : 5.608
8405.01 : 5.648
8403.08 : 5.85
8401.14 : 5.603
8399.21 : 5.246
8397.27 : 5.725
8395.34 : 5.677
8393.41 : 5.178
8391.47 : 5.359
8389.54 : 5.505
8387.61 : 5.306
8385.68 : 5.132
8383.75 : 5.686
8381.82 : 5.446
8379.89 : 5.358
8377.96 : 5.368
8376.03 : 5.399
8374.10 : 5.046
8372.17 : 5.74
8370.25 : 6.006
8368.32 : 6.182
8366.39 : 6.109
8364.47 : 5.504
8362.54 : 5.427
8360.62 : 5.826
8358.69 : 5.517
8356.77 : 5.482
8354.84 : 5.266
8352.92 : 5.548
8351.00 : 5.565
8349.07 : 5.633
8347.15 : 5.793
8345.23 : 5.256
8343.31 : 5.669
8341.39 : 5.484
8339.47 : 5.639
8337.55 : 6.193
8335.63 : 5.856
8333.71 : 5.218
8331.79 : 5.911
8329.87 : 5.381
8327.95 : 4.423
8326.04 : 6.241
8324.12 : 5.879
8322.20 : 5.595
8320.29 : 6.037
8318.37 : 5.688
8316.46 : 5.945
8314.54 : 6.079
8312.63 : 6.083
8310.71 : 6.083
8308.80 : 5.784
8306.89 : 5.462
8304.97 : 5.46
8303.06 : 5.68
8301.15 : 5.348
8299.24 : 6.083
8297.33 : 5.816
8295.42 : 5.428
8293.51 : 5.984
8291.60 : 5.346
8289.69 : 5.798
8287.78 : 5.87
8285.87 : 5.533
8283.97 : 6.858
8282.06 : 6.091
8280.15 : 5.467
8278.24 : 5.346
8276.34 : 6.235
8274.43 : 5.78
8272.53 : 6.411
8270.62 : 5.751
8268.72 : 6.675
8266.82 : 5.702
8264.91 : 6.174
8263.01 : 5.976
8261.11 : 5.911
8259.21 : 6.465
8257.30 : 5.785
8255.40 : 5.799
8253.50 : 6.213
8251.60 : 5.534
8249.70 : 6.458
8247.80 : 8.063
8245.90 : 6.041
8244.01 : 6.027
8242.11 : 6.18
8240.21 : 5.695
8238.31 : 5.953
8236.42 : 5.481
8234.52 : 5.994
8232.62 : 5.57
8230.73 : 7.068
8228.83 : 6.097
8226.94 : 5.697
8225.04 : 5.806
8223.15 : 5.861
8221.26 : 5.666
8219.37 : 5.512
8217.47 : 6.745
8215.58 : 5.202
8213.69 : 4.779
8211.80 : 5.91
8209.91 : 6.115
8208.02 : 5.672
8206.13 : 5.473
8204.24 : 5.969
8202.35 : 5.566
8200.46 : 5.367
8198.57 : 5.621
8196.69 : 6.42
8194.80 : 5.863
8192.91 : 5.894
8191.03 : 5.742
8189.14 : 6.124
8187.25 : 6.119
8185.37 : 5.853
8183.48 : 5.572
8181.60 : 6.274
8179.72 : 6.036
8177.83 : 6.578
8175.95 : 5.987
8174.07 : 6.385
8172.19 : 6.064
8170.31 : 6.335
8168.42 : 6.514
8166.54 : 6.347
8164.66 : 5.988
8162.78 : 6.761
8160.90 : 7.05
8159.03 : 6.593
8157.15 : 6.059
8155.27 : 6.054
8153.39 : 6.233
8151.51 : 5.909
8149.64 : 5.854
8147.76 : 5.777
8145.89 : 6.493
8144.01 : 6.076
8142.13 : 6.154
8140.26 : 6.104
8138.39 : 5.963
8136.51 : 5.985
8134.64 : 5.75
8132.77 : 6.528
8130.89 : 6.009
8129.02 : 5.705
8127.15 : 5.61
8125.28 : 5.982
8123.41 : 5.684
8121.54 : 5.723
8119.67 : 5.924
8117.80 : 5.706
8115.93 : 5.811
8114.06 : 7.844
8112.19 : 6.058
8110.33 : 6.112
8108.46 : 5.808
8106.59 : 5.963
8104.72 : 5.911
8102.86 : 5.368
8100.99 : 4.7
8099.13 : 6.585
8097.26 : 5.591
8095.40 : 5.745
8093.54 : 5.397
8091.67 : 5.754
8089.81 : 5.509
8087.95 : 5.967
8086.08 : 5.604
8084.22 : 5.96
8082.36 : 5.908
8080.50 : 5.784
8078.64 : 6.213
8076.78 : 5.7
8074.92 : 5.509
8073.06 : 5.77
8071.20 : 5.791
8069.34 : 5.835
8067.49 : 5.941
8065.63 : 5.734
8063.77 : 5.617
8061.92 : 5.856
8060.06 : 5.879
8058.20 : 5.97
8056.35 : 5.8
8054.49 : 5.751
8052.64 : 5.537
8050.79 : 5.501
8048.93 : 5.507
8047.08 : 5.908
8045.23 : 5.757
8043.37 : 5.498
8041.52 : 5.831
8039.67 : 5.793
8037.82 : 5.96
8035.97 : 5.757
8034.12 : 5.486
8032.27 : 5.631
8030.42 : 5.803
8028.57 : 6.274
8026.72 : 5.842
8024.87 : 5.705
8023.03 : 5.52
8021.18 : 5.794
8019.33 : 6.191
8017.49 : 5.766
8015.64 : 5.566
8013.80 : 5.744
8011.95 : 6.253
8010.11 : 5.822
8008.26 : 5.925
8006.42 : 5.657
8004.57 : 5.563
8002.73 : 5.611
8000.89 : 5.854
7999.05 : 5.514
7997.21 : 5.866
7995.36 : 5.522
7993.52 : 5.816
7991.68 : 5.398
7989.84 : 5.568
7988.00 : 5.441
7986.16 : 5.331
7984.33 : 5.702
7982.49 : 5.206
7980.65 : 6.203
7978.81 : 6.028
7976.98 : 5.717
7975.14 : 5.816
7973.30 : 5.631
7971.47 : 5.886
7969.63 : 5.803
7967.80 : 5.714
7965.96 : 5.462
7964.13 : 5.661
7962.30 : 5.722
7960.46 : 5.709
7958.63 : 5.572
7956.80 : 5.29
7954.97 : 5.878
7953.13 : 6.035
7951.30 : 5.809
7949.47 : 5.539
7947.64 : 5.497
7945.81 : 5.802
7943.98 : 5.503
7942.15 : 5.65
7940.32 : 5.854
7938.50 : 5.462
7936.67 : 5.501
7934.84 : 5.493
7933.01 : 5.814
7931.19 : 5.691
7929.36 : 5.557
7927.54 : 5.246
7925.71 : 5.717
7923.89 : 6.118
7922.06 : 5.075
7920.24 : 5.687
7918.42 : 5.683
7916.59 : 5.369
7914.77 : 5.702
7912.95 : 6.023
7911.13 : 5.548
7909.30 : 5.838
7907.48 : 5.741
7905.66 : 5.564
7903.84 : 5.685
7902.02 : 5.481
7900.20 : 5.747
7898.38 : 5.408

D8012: 0.12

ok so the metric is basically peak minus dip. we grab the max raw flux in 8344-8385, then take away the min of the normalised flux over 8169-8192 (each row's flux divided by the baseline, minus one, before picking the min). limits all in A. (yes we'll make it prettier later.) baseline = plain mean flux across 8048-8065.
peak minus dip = 6.207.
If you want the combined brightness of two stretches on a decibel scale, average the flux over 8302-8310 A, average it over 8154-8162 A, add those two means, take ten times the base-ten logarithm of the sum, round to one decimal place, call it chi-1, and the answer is 10.8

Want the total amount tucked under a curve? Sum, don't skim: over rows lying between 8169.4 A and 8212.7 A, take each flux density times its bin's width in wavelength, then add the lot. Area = 258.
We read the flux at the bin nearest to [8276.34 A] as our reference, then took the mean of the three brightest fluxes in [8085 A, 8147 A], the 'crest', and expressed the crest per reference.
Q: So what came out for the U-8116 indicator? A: 1.12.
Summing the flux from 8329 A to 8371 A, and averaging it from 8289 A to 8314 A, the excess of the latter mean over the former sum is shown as -119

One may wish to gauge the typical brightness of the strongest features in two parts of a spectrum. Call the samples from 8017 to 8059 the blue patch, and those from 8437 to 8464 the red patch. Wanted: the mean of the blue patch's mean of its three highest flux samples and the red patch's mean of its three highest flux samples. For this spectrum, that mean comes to 5.9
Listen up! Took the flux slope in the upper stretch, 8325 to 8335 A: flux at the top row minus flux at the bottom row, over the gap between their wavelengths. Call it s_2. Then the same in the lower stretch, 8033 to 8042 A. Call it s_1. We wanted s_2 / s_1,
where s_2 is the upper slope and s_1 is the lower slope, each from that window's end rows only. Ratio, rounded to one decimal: -2.9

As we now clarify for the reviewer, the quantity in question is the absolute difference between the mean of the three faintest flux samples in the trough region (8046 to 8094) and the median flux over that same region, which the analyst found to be 0.31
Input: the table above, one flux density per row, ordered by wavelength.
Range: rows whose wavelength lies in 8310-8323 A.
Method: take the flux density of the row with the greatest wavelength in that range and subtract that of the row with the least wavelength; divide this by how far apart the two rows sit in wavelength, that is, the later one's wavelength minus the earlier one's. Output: -0.042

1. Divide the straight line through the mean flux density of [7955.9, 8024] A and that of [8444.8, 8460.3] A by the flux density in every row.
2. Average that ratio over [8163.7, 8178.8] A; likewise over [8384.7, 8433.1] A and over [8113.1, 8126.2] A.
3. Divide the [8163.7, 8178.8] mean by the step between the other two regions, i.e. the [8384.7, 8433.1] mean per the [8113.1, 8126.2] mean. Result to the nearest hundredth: 0.85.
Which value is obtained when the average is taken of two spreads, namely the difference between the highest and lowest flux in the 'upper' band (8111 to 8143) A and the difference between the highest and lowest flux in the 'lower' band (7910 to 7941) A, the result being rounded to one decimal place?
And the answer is 1.6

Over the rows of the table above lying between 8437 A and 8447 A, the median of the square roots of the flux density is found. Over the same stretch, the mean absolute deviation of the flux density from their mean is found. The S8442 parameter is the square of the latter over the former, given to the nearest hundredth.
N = 0.02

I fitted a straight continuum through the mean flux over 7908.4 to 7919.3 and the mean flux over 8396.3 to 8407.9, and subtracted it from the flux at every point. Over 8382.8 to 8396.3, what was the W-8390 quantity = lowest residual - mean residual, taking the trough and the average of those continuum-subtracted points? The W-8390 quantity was -0.27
